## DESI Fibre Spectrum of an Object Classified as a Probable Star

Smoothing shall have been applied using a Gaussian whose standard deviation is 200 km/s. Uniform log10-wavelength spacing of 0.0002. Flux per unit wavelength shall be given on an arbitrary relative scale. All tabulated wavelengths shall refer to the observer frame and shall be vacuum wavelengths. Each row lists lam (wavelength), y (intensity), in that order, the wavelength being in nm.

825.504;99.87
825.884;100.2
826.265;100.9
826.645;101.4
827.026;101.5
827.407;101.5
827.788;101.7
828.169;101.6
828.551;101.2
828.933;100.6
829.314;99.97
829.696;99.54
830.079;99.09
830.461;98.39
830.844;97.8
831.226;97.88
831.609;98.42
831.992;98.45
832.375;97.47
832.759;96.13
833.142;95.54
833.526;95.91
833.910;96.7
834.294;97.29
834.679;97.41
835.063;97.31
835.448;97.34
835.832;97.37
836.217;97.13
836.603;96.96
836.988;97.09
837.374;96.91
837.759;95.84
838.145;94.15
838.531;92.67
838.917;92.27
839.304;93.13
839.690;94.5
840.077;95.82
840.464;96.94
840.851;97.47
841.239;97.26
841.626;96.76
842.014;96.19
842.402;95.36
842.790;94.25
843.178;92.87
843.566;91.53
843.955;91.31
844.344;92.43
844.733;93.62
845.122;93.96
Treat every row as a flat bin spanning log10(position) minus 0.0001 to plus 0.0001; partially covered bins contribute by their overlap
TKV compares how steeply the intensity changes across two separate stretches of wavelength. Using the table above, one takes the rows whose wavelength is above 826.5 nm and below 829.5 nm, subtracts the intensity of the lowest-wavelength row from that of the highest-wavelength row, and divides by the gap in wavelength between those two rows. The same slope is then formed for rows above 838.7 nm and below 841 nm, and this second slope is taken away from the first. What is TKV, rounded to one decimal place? -3.2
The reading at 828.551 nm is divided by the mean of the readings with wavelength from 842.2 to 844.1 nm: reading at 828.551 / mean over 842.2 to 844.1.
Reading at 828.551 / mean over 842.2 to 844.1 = 1.09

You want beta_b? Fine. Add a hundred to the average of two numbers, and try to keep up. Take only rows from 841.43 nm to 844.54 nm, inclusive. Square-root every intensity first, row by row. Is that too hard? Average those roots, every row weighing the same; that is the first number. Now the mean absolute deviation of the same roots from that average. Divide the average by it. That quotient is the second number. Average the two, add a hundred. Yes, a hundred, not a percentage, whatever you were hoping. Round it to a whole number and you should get 157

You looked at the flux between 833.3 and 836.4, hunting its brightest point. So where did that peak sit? 834.679 nm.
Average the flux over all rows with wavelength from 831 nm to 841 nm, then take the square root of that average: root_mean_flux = 9.8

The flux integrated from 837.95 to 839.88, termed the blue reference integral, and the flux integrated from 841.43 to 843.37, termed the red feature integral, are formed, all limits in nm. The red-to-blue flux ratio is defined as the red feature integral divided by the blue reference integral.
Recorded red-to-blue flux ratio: 1.02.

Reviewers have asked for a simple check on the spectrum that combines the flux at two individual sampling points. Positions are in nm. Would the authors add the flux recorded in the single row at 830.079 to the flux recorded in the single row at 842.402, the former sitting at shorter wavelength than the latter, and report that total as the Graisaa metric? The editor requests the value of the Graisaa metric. 194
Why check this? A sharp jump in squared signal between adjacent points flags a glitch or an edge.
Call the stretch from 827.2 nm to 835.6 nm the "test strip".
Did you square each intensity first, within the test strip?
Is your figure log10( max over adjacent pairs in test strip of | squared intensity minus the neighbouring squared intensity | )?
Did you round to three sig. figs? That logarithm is 2.41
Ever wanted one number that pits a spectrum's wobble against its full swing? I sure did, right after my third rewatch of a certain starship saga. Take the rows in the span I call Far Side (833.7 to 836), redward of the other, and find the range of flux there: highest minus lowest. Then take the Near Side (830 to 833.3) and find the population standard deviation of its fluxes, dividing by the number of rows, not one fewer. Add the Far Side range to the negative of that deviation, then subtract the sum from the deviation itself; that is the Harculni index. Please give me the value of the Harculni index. 1.5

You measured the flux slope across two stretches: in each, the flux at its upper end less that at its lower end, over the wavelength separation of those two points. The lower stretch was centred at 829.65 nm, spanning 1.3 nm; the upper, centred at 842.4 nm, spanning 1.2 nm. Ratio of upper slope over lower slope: 2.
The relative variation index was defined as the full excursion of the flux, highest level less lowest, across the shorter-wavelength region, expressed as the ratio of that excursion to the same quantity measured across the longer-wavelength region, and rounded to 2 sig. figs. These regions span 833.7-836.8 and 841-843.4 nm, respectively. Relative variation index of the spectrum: 0.16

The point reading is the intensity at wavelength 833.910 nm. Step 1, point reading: 96.7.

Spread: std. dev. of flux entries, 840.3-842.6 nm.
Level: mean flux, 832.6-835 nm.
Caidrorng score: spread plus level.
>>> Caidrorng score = 97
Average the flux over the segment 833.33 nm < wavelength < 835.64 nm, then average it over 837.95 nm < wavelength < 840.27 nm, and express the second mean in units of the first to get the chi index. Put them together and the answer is 0.967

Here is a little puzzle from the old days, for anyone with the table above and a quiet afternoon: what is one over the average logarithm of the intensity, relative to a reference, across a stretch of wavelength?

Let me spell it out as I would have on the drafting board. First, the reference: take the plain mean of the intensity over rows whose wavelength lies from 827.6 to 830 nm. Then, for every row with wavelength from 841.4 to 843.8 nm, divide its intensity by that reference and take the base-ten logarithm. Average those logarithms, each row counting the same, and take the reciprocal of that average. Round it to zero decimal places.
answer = -36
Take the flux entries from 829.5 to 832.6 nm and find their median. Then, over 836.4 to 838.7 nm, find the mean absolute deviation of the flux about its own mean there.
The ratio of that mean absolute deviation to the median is 0.015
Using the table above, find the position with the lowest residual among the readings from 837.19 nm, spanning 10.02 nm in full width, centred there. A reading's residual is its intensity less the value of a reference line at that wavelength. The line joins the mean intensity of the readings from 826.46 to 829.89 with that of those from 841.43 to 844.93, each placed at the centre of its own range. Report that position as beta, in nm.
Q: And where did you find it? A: 838.917 nm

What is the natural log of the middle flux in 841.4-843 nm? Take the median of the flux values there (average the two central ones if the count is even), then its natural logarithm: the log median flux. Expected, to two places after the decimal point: 4.56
